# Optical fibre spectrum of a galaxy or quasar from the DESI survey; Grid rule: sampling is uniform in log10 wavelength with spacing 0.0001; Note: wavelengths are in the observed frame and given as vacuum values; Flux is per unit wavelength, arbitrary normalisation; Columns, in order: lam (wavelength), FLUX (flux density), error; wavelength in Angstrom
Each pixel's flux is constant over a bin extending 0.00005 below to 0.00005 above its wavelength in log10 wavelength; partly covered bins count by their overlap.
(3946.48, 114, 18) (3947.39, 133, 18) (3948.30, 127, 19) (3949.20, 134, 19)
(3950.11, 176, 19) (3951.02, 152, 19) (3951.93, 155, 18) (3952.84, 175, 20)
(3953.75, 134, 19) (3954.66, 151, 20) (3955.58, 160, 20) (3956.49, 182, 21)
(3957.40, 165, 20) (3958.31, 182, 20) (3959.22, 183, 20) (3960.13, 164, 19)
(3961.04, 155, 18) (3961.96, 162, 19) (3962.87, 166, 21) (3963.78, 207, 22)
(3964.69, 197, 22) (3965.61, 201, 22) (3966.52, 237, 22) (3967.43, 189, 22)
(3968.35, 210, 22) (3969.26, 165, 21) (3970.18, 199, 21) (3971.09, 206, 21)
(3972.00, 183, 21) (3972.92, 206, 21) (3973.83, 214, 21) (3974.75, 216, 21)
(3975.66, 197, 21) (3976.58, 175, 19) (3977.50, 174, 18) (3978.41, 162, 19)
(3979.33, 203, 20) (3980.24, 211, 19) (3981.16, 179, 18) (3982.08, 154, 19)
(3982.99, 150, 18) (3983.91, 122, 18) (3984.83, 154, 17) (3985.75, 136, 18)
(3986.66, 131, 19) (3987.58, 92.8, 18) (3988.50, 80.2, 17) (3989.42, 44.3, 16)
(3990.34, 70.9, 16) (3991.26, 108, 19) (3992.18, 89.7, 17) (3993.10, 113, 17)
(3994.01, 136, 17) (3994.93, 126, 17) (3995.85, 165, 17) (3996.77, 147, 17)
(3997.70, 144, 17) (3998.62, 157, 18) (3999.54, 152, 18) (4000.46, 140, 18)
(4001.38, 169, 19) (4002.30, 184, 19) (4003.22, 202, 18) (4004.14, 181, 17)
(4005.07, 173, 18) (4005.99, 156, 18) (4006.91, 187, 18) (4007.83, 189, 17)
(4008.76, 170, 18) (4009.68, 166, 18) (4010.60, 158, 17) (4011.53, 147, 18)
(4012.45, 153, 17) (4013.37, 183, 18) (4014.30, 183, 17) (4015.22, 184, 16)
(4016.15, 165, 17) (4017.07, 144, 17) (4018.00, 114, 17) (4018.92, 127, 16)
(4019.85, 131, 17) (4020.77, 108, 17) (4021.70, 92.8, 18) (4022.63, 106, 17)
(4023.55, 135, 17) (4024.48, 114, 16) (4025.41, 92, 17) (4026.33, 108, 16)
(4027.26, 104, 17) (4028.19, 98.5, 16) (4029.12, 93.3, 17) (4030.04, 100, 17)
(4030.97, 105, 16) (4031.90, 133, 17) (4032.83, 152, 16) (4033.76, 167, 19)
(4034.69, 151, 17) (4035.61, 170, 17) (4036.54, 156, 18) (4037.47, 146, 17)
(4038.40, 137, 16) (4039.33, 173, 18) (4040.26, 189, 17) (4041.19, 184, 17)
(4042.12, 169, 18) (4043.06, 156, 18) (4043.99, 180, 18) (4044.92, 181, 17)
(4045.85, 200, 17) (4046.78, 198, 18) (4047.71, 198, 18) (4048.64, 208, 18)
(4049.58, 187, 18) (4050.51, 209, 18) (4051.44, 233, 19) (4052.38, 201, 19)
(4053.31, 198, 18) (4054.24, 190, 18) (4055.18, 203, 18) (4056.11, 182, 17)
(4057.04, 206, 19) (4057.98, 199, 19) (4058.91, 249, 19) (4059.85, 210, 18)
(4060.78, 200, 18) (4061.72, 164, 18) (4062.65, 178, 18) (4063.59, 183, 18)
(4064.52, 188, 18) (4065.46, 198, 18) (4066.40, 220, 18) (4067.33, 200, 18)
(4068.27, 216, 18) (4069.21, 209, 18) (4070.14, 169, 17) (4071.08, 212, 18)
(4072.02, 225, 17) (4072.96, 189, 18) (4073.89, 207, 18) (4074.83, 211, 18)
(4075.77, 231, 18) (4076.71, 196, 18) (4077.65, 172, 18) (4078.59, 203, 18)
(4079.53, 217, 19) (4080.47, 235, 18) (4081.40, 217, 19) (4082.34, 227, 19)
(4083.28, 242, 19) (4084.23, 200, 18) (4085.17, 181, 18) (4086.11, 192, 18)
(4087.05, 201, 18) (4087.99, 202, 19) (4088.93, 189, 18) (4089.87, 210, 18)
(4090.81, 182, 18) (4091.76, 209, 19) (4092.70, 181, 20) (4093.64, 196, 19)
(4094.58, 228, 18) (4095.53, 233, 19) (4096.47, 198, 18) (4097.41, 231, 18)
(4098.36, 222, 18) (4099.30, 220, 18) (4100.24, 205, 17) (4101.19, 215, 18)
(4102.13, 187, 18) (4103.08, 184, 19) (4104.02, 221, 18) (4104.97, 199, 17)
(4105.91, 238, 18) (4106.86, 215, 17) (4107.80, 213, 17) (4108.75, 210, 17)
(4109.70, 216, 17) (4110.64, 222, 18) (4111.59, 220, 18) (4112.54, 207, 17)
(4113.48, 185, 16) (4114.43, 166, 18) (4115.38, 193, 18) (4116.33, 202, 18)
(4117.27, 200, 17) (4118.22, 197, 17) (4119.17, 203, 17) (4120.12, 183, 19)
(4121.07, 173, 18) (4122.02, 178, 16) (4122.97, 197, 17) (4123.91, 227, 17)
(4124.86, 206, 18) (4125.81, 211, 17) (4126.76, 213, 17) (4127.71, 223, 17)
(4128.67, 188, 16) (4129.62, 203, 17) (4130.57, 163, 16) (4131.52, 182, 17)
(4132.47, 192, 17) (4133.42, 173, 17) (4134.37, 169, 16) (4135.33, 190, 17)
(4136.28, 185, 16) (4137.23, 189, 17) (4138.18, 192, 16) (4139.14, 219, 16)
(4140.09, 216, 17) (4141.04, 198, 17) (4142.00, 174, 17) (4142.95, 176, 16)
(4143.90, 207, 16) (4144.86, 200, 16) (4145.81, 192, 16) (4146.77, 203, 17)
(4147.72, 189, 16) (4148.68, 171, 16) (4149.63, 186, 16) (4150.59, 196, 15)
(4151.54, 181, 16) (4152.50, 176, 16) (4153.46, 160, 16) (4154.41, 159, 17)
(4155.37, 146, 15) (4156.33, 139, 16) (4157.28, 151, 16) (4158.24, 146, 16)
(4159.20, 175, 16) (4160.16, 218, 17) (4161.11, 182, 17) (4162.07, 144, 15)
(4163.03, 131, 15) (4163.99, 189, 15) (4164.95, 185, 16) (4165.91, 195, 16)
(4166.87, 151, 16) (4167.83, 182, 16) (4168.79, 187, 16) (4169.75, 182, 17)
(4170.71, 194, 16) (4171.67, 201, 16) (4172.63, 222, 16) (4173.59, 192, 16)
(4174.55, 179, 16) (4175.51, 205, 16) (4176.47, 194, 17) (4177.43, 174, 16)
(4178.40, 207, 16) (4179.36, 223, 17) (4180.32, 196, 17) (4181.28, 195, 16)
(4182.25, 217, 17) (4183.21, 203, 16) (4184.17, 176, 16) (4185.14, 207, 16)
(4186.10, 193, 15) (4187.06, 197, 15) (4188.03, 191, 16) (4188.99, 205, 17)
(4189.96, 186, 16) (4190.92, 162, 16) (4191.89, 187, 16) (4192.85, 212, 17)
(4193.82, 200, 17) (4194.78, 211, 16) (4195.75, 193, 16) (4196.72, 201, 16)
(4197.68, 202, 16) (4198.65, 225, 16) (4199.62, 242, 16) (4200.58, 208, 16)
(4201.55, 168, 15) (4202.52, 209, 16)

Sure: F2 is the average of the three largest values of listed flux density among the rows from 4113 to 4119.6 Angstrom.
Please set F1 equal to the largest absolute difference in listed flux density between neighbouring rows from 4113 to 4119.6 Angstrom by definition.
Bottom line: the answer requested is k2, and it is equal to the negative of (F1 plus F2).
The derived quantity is -229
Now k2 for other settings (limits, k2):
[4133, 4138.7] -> -211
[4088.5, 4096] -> -256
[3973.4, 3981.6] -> -255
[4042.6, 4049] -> -226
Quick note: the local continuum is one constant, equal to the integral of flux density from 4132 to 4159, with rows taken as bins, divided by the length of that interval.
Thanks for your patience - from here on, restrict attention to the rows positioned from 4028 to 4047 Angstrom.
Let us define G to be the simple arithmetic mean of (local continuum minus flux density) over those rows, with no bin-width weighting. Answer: 27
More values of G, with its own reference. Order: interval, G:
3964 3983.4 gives -11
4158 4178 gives -1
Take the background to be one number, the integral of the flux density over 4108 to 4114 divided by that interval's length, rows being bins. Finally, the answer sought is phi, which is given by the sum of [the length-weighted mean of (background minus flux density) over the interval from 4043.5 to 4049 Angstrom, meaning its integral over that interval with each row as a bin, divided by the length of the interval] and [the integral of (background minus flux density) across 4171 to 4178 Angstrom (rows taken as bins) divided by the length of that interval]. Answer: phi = 30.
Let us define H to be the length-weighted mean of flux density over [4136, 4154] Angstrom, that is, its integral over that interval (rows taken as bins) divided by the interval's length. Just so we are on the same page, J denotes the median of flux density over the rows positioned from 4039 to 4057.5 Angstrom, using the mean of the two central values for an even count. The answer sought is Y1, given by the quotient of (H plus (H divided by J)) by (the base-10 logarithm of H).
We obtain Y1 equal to 84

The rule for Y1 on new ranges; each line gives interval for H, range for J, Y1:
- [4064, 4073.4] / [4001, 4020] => 88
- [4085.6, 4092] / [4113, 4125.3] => 86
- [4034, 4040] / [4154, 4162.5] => 72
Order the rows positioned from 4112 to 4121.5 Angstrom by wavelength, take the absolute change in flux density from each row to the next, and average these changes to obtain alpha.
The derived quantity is 13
